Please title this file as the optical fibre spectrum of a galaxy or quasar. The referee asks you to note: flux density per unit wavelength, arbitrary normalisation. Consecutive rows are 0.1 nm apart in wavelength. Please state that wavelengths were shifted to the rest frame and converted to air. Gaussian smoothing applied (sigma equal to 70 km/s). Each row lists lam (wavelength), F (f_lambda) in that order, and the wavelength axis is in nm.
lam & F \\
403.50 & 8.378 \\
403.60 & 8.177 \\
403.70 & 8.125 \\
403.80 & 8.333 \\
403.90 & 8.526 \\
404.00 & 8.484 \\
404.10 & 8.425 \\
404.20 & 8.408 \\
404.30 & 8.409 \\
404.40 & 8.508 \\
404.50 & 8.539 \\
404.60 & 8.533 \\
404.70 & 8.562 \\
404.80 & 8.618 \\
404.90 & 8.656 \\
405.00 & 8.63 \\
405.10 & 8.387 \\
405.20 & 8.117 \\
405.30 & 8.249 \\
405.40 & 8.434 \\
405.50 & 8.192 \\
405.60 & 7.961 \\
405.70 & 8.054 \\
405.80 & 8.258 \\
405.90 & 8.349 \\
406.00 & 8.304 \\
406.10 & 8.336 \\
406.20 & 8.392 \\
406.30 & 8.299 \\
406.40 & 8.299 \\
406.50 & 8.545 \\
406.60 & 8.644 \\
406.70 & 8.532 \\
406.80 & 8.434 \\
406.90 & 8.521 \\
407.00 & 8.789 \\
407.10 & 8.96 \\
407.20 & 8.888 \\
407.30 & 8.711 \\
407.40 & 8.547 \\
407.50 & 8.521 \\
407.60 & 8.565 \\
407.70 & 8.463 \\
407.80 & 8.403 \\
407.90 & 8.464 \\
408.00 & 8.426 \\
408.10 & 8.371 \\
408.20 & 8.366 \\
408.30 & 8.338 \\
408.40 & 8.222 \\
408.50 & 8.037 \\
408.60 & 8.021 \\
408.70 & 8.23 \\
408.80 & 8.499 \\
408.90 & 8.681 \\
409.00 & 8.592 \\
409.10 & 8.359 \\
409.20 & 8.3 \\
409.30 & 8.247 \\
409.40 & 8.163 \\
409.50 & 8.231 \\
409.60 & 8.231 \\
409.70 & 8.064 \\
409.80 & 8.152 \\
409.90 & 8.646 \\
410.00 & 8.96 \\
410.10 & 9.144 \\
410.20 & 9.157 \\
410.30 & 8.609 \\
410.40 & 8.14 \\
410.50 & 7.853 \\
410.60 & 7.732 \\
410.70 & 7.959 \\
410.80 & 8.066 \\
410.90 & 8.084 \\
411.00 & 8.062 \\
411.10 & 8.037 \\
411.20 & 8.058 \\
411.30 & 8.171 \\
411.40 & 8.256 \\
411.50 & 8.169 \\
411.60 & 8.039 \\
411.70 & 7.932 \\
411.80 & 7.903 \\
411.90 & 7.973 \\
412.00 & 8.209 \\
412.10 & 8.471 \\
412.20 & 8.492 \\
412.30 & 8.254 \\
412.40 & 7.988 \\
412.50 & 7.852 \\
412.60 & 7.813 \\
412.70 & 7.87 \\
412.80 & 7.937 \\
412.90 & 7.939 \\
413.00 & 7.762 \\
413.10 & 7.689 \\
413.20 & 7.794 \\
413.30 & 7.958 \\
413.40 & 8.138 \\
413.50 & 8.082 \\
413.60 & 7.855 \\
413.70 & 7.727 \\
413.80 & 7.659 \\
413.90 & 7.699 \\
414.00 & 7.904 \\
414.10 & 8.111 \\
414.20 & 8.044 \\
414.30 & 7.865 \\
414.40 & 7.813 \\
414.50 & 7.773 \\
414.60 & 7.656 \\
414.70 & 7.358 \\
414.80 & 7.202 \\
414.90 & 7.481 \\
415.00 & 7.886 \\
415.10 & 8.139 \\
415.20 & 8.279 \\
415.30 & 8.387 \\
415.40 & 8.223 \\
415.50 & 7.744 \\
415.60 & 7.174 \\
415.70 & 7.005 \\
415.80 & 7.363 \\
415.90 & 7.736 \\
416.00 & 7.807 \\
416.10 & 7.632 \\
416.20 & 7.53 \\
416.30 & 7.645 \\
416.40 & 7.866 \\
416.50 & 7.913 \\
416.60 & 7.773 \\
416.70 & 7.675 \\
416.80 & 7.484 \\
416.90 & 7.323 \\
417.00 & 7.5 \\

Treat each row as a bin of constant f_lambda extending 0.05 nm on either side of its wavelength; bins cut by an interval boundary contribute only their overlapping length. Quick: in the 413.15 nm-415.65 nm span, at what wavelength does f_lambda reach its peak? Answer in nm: 415.30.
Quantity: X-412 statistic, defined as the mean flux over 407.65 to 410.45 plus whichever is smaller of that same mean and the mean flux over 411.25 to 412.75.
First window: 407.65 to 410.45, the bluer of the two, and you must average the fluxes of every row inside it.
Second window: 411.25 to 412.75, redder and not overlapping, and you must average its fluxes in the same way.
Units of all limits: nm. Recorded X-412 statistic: 16.5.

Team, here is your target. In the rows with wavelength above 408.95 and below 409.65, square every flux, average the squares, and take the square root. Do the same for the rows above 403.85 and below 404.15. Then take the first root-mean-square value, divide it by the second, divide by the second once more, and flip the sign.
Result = -0.116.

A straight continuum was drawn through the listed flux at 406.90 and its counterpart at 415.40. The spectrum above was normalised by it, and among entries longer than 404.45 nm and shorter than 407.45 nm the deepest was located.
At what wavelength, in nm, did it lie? 405.60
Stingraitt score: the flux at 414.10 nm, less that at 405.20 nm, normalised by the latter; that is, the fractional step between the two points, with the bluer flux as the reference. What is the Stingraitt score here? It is -0.001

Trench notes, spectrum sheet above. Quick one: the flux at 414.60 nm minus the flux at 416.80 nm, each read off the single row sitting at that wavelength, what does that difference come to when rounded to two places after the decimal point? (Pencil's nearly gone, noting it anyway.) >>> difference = 0.17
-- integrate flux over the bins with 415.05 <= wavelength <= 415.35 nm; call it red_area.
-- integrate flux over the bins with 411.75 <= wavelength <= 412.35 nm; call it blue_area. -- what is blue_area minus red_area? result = 2.4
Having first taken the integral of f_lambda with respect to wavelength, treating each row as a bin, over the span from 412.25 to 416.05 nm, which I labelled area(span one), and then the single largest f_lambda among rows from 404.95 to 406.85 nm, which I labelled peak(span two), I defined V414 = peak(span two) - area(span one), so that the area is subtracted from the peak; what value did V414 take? -21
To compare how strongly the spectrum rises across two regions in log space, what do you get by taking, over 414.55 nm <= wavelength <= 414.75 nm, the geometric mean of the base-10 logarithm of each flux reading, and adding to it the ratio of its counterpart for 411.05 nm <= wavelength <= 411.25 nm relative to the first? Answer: 1.91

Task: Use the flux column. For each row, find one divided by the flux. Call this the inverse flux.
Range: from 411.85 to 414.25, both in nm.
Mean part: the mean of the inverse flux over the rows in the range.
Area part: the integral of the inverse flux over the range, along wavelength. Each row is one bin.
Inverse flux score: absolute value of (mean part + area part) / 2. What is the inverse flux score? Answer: 0.214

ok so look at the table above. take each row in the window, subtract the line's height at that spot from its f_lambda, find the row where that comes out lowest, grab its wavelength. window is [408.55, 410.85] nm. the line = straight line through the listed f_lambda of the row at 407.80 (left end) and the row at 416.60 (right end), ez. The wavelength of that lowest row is 410.60 nm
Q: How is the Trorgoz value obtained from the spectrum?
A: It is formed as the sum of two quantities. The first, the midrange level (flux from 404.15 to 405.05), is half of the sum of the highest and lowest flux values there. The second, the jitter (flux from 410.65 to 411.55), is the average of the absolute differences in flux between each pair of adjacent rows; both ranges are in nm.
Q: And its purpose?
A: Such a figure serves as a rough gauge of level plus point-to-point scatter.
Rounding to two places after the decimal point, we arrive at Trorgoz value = 8.59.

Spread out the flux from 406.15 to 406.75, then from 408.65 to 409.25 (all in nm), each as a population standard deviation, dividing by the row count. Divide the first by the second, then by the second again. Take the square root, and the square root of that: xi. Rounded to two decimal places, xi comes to 1.50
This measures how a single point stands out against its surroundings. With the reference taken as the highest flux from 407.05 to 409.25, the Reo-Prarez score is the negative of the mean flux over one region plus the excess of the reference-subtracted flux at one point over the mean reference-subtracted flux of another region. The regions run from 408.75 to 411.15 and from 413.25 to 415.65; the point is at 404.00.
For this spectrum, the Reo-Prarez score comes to -7.7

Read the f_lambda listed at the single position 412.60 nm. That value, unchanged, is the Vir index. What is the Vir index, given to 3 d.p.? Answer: 7.813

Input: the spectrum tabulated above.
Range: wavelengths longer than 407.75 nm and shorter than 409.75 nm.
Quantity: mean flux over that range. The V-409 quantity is 8.31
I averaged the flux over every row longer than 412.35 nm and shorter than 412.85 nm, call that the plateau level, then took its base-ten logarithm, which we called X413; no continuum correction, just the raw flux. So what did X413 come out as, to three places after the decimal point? 0.897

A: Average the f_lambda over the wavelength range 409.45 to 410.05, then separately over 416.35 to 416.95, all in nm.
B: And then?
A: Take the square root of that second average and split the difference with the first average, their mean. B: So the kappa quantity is 5.58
